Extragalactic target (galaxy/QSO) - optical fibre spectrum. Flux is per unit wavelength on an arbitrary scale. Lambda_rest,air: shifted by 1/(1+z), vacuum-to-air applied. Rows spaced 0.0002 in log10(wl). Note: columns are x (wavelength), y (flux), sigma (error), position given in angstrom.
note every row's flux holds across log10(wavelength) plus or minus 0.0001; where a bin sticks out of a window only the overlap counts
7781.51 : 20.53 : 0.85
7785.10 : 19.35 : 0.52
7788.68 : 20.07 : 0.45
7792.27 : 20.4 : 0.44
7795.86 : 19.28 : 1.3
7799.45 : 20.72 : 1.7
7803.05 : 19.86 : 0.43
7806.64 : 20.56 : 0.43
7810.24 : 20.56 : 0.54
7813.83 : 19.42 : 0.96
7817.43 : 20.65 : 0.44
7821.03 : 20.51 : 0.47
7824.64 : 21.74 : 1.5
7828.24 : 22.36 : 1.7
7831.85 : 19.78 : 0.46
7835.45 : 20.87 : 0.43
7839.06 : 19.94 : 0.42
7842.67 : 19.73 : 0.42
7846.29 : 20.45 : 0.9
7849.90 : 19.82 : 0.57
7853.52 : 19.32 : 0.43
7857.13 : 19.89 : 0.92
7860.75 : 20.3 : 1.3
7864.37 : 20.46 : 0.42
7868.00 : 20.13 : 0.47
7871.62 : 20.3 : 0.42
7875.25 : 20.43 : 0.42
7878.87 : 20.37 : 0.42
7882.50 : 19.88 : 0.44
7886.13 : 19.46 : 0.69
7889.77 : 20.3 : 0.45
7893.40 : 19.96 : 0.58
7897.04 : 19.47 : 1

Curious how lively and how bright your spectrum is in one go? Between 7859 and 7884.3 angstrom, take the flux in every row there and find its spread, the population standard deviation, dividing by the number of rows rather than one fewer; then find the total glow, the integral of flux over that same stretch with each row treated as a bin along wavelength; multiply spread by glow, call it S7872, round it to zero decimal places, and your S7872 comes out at 96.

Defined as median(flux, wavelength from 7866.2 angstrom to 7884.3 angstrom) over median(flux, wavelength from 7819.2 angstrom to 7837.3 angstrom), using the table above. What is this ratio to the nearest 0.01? 0.97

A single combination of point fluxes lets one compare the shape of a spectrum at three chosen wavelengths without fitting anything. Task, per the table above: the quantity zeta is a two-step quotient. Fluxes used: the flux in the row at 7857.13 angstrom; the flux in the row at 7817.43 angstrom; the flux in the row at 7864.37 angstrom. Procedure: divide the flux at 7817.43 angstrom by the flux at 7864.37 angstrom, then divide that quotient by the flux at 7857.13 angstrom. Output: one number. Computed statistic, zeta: 0.051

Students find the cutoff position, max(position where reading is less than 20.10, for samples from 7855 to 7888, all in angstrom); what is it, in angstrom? 7886.13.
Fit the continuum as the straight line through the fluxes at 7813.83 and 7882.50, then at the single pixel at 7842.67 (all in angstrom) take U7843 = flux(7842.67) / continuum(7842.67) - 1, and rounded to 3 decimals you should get 0.006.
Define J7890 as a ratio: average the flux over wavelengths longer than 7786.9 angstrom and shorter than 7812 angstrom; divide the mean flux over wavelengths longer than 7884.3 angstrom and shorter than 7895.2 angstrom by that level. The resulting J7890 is 0.99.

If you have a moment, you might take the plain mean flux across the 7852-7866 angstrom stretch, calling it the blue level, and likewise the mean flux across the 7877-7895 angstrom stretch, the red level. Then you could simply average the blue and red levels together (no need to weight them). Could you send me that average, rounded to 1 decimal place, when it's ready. 20.0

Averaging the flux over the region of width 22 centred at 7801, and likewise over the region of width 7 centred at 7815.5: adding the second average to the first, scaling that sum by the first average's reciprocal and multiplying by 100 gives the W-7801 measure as 199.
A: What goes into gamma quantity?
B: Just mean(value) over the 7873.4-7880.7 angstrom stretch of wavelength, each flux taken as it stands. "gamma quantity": 20.4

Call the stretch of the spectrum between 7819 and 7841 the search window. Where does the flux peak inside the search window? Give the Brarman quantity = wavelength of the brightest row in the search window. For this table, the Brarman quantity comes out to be 7828.24 angstrom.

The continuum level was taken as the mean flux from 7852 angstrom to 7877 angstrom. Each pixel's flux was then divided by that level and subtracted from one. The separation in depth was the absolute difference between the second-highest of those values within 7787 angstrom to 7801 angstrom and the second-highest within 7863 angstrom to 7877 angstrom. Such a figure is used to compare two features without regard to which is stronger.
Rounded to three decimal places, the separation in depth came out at 0.011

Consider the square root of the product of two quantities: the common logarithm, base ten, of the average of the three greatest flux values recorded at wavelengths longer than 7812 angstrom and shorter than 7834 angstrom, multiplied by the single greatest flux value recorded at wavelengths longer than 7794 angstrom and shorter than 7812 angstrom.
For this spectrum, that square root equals 5.258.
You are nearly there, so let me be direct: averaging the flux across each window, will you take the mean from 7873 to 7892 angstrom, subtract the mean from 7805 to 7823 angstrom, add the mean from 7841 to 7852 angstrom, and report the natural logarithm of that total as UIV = 2.98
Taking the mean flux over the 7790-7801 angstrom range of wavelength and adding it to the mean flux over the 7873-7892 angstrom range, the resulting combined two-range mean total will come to 40.2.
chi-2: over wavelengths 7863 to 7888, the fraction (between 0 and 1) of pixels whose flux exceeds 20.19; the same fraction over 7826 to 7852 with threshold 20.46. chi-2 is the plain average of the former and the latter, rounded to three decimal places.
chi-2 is 0.429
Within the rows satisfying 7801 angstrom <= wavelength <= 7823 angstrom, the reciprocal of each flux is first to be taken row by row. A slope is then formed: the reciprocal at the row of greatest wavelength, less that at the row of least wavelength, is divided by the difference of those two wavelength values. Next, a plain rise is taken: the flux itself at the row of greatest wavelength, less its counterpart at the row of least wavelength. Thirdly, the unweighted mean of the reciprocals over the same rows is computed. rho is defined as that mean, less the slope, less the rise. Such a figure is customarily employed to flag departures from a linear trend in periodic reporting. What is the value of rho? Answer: -0.60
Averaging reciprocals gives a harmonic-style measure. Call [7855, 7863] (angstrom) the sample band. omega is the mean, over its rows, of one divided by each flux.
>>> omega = 0.0498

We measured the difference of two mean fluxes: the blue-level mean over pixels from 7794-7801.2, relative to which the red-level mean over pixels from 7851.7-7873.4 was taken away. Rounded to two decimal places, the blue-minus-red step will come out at -0.07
